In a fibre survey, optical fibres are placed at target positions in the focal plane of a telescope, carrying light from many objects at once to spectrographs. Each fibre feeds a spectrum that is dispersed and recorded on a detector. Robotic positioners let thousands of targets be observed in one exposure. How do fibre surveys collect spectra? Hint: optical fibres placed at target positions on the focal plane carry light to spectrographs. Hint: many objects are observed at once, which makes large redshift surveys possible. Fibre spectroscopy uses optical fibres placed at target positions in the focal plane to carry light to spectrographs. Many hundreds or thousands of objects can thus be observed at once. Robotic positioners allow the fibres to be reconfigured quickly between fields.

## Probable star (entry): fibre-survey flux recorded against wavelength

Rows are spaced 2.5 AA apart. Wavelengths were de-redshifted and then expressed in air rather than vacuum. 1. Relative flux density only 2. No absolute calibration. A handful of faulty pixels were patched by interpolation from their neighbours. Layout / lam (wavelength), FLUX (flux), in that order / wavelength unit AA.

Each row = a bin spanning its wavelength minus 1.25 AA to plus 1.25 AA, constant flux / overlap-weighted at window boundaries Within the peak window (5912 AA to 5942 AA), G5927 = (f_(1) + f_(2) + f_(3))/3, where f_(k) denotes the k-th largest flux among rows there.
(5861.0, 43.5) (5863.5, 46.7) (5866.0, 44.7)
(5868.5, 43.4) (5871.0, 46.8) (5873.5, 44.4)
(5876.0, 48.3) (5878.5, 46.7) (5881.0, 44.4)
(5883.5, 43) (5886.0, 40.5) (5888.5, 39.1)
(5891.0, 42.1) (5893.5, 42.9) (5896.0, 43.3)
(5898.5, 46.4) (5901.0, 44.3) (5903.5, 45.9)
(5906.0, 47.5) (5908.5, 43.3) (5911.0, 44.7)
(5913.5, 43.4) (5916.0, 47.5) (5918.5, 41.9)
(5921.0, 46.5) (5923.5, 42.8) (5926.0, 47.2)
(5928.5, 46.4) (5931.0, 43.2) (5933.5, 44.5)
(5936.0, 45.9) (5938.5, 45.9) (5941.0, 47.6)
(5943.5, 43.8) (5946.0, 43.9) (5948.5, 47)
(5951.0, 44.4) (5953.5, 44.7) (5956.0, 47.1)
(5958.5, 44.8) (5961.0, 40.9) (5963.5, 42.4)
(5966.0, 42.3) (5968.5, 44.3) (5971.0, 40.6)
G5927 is 47.4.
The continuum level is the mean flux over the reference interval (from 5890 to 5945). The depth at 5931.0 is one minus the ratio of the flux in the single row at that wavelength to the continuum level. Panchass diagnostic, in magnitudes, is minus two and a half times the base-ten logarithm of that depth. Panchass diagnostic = 3.6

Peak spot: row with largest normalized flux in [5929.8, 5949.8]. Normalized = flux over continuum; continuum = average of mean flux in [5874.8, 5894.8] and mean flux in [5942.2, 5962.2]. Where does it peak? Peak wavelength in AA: 5941.0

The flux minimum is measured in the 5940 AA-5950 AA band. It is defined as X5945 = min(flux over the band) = 43.8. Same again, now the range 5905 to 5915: 43.3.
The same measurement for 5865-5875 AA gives 43.4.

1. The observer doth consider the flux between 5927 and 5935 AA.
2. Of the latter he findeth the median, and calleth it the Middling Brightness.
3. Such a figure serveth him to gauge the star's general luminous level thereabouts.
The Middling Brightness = 44.5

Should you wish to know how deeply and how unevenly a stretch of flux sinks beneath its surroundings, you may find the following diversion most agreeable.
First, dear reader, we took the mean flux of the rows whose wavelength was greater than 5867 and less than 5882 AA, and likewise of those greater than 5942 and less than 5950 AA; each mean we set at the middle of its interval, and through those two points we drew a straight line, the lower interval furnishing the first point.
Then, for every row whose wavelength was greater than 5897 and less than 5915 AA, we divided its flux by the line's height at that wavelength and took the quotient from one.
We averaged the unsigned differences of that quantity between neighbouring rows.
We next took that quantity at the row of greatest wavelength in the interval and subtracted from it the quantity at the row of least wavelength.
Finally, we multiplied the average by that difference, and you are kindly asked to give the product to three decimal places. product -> 0.003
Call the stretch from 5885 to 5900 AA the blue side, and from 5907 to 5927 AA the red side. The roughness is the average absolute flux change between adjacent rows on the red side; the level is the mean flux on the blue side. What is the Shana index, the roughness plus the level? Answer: 46.0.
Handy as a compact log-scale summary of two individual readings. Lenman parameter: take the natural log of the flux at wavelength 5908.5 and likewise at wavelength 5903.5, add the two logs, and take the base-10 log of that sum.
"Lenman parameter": 0.881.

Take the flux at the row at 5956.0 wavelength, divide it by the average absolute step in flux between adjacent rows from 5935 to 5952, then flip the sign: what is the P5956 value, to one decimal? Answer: -25.0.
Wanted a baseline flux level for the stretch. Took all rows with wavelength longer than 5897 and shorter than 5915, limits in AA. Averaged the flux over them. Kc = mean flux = 45.1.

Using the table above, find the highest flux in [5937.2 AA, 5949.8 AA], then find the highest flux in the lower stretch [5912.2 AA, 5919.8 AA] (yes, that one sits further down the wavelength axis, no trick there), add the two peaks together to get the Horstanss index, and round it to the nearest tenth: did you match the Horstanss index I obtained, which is 95.1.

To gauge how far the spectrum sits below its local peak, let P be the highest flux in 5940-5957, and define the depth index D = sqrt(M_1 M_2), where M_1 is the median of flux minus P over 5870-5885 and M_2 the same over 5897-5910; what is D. 1.9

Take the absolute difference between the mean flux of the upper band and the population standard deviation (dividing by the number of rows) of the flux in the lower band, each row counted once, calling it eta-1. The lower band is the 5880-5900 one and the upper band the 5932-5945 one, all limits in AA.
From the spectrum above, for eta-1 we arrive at 43.4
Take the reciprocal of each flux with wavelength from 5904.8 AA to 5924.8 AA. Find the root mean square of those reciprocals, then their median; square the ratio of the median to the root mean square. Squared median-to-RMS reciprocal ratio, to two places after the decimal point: 1.02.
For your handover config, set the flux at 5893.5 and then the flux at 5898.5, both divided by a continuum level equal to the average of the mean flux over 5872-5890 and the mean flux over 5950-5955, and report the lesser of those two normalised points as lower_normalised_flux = 0.97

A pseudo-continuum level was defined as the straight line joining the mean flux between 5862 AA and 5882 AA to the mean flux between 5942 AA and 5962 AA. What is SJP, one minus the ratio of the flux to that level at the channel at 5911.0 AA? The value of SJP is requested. 0.010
